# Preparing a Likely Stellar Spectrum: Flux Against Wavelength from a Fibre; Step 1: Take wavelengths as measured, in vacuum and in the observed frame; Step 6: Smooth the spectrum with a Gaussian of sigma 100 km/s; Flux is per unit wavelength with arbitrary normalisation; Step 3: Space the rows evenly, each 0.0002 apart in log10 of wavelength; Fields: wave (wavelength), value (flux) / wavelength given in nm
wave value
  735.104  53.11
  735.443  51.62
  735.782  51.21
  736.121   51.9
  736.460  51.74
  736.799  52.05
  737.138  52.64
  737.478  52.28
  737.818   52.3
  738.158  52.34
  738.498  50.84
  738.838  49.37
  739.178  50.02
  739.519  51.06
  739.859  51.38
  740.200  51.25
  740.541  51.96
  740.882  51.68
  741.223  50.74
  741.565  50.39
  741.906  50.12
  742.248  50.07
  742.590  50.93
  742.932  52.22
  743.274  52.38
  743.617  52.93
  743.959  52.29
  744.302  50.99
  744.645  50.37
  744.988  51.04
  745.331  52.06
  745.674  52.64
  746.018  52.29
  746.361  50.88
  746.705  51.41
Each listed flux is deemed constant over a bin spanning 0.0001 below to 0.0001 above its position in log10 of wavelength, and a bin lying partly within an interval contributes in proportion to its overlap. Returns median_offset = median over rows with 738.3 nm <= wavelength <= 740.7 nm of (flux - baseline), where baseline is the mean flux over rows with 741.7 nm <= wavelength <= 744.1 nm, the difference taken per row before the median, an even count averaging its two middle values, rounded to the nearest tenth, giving -0.5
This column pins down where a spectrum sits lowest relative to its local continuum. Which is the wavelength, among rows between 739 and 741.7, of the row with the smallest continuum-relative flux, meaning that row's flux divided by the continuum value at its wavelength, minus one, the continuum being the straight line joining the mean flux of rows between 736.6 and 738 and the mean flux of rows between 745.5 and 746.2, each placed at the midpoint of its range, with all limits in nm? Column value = 739.178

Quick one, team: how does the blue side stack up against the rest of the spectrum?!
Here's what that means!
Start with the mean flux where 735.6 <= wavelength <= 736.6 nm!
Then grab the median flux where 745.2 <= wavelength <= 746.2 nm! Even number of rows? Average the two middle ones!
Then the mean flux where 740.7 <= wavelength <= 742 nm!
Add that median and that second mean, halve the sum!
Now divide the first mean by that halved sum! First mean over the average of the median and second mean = 1.00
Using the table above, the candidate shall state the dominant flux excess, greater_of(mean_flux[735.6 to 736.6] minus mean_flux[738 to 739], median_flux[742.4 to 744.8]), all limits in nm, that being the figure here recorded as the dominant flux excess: 52.2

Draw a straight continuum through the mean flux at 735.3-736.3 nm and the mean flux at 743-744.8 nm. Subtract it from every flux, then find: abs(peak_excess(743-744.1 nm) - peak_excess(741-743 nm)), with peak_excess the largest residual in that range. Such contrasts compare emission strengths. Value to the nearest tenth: 0.7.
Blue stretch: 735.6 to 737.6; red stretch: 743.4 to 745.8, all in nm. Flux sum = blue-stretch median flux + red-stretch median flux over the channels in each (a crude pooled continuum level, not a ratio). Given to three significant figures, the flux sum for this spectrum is 104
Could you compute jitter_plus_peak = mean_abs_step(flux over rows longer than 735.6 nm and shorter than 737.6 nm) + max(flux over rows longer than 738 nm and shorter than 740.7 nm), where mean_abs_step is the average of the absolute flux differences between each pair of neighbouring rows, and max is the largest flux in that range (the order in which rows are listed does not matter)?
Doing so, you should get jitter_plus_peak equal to 52.8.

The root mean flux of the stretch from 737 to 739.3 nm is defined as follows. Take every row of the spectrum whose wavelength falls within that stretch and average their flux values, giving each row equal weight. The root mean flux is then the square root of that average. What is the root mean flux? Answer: 7.17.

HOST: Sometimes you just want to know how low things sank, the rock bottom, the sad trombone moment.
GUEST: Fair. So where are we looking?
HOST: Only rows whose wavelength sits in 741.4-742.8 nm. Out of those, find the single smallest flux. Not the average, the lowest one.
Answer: 50.07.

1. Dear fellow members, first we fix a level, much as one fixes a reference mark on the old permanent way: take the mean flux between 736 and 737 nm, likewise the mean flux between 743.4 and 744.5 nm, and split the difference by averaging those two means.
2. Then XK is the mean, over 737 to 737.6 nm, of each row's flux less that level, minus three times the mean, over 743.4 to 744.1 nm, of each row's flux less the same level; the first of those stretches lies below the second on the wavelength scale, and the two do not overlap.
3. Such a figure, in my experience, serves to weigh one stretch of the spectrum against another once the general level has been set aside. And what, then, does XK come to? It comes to -1.4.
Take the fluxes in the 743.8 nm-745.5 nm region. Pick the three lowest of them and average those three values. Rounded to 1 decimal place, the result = 50.8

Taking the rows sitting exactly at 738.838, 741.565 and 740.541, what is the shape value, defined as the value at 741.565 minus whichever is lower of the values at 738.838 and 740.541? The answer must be 1.0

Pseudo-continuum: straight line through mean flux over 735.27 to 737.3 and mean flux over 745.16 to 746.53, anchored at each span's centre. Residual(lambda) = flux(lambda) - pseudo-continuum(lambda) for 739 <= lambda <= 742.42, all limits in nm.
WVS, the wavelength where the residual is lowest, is 739.178 nm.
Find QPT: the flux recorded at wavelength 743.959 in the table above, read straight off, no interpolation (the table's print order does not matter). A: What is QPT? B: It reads 52.29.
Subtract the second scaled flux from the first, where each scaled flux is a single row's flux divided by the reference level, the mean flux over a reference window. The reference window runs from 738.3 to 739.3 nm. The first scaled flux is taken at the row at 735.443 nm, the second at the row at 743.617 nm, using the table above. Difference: -0.026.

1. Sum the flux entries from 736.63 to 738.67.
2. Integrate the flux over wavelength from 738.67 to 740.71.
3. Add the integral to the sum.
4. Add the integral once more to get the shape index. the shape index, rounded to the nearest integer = 520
